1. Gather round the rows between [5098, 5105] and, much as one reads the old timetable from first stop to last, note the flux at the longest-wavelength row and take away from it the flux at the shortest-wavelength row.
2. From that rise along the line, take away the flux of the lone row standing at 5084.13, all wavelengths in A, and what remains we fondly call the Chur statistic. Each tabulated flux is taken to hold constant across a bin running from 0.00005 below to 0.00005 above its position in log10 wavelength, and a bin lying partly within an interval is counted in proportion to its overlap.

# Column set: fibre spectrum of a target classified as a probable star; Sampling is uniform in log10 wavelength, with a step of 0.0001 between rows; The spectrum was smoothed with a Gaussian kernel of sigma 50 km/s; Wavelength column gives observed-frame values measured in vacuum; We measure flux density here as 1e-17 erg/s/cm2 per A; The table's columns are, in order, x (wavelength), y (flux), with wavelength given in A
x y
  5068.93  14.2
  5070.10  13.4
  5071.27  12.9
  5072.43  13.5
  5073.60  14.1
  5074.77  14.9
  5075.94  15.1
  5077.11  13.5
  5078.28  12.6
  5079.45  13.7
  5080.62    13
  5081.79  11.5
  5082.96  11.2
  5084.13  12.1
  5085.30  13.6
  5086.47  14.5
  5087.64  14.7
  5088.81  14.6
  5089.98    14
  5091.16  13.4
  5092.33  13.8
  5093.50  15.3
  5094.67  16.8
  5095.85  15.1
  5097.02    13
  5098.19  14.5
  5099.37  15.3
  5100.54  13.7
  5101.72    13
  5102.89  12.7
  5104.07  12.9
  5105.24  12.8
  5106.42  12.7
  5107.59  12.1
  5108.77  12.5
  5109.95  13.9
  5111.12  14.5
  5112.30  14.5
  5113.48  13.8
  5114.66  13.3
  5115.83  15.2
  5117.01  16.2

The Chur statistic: -13.7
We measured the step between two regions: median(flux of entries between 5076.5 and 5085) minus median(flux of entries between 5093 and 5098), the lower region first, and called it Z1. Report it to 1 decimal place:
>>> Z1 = -2.6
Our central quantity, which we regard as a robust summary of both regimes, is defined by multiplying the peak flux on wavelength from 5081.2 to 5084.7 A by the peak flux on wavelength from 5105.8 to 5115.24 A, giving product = 175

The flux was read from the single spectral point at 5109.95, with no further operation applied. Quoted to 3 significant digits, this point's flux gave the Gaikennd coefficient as 13.9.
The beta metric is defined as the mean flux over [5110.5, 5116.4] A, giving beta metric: 14.3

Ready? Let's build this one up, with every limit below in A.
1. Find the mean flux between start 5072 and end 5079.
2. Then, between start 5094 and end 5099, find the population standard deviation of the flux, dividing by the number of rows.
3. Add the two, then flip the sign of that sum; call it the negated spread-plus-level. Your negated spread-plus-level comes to -15.3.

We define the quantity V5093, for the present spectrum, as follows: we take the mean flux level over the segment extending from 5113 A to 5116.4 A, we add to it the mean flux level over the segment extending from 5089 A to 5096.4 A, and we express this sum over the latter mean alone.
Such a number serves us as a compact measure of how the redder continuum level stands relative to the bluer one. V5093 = 1.96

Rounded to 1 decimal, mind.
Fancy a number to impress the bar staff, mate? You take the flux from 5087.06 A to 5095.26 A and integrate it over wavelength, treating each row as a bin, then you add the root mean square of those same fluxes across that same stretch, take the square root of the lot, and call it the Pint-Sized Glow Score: 11.6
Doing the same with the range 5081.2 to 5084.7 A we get 7.2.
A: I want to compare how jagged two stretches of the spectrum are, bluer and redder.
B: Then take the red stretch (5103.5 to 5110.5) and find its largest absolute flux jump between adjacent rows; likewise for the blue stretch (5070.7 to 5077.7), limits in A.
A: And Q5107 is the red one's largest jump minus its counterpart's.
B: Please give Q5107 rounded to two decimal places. -0.20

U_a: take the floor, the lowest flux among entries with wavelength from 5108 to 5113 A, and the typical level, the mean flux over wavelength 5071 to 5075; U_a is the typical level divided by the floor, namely 1.11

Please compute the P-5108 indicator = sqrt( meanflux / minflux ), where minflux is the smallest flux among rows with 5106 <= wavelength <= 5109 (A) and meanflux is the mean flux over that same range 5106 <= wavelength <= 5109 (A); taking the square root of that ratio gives 1.01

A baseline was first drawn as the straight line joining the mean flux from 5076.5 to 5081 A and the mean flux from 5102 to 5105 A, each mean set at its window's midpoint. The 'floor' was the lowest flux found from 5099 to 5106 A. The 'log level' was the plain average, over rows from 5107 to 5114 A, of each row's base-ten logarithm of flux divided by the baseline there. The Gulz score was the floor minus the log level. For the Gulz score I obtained 12.7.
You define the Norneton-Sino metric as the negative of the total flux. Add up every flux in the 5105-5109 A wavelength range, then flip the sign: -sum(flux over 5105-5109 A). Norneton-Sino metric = -50.1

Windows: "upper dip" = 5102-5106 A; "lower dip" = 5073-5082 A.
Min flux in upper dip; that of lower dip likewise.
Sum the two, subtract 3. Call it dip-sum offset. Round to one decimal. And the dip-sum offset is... 21.2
